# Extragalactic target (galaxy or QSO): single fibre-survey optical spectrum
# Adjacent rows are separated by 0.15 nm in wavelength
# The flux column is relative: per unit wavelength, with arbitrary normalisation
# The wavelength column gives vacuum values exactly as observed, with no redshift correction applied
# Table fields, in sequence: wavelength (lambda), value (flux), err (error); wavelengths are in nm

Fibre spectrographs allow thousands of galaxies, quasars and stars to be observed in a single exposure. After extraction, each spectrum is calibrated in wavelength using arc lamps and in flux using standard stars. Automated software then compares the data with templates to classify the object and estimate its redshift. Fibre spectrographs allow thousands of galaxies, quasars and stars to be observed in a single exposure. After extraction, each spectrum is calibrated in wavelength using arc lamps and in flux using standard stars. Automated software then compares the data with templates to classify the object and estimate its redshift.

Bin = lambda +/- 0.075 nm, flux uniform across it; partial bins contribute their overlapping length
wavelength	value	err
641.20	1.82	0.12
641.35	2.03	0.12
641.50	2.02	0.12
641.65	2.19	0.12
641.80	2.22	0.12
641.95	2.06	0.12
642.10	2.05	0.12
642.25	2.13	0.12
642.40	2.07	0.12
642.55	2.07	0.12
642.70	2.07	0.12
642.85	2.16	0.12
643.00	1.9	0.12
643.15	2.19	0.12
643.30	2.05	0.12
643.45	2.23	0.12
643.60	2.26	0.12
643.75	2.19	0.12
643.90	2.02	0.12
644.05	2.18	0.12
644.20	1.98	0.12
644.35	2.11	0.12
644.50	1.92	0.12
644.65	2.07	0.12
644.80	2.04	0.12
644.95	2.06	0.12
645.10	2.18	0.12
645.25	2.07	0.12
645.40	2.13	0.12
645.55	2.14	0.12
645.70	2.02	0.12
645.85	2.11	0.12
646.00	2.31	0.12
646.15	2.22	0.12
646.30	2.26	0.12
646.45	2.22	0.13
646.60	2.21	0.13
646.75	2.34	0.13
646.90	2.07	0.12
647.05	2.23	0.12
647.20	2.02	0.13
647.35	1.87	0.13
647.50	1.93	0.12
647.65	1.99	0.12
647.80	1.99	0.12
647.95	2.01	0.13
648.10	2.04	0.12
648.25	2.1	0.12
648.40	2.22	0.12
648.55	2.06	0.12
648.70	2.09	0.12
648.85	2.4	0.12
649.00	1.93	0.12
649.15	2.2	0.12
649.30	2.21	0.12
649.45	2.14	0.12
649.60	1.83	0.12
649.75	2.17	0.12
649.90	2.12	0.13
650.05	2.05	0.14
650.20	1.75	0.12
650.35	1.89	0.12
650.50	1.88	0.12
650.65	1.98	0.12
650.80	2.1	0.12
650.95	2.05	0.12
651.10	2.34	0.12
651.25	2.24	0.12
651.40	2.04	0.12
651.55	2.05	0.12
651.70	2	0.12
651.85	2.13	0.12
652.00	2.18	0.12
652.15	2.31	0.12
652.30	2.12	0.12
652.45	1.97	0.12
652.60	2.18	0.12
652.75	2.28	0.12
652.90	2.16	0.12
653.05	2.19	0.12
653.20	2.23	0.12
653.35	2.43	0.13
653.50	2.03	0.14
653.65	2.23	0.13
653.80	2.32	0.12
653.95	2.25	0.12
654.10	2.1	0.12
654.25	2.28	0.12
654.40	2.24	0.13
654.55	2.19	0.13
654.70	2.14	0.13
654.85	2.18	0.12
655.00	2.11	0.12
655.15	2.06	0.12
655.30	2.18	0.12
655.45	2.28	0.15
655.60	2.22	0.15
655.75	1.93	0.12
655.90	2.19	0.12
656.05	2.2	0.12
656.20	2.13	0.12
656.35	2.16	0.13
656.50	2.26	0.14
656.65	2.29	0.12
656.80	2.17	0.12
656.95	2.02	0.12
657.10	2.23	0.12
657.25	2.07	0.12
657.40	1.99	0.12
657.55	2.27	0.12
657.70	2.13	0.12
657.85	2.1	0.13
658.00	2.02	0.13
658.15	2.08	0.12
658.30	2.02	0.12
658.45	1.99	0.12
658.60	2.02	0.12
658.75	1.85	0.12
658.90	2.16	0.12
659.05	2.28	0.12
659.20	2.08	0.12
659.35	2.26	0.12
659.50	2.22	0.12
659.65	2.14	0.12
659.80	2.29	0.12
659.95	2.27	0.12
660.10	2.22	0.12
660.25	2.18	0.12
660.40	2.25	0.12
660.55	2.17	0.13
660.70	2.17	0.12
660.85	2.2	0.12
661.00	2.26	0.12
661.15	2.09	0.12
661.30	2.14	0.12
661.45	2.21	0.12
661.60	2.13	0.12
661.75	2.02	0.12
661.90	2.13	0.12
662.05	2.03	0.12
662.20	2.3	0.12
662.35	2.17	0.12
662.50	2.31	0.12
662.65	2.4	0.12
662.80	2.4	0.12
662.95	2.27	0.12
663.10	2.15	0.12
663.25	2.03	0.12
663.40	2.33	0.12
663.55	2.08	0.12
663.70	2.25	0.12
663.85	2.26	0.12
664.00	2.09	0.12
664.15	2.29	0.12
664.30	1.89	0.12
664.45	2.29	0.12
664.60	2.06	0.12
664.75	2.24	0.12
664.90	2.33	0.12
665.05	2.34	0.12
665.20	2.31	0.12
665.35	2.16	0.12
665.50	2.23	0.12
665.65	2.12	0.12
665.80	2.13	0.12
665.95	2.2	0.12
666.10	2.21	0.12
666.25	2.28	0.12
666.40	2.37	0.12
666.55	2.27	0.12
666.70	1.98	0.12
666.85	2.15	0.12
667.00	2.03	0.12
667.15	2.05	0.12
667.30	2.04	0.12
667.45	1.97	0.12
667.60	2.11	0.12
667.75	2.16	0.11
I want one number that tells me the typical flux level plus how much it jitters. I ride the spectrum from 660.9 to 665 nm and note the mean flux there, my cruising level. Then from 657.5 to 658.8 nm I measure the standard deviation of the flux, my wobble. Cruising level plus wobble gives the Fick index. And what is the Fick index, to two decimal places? 2.30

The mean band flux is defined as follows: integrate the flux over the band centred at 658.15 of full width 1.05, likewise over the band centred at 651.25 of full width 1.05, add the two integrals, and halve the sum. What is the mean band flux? 2.19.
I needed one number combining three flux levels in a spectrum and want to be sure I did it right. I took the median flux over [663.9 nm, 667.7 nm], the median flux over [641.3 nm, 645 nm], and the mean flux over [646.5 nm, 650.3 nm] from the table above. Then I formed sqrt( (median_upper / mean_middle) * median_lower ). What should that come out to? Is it 1.467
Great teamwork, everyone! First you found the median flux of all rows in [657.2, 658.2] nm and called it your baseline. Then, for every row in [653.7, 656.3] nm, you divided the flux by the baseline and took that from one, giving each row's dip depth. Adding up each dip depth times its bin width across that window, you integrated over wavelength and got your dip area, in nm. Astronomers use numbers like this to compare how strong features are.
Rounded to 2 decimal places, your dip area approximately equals -0.12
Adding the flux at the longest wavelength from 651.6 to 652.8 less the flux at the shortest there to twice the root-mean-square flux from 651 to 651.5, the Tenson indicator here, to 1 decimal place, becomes 4.7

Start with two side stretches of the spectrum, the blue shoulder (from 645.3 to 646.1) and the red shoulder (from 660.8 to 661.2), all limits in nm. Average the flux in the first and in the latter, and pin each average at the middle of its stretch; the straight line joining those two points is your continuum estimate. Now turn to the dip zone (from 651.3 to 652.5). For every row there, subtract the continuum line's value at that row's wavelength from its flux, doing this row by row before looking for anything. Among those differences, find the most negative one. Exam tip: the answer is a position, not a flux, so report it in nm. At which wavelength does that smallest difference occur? 652.45 nm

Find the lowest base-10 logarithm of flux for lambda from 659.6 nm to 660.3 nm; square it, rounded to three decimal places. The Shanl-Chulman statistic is 0.109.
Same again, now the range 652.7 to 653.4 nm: 0.112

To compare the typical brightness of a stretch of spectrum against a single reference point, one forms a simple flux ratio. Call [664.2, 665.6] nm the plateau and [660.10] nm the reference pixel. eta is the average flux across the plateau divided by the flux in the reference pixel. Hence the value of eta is 0.99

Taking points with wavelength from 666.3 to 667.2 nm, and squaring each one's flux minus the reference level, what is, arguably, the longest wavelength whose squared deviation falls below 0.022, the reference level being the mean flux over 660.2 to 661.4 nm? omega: 667.15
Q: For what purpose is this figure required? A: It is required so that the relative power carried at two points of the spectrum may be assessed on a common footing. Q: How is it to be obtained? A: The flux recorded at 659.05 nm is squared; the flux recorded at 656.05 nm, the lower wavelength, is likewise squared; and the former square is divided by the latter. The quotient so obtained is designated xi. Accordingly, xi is 1.07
